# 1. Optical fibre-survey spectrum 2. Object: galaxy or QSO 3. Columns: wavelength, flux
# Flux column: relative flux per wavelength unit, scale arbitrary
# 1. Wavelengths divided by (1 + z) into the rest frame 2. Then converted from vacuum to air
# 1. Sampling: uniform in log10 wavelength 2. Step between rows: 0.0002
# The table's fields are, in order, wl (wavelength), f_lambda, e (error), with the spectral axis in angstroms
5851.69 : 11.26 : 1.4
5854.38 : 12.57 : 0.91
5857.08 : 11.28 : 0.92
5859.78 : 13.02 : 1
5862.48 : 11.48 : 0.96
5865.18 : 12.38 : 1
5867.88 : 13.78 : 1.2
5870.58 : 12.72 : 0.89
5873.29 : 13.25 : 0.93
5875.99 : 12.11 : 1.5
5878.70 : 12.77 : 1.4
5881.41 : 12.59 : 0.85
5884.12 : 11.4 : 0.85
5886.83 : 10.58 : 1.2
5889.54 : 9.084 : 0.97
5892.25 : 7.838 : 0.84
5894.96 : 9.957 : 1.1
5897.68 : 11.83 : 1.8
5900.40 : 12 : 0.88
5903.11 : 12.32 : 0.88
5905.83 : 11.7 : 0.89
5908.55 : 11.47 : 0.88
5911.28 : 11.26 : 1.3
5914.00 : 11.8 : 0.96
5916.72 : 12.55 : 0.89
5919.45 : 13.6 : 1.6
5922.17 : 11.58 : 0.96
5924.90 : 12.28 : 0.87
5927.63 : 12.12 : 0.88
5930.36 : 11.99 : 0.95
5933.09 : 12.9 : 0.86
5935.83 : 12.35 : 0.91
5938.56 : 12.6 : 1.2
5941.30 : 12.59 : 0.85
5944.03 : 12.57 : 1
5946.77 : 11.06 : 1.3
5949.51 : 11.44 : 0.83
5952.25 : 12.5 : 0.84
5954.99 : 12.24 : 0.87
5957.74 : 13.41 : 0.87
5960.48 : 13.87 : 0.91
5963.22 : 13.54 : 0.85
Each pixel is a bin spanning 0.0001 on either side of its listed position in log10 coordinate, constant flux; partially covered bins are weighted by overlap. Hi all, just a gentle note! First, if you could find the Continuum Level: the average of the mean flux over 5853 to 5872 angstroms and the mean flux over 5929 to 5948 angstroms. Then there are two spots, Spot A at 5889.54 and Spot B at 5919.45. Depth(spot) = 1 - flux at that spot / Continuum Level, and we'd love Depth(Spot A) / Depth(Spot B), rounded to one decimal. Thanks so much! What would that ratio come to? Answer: -2.7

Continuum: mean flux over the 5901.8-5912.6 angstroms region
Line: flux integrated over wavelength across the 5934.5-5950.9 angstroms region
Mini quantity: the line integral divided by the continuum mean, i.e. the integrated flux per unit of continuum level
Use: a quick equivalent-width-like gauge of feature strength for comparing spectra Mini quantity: 17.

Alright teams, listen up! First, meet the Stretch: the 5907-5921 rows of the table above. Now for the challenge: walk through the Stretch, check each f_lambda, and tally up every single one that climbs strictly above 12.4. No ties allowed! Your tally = 2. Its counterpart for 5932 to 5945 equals 4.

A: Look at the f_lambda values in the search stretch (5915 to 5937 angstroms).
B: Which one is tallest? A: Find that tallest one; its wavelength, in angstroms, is 5919.45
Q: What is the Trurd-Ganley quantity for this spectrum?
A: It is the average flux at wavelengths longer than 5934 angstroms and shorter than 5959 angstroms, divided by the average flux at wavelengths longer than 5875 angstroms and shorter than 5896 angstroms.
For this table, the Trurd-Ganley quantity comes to 1.14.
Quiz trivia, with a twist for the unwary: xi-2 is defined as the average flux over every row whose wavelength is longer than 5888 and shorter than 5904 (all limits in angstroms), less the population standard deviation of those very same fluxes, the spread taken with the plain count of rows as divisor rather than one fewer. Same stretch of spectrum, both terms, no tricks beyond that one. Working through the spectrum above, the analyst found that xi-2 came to 8.8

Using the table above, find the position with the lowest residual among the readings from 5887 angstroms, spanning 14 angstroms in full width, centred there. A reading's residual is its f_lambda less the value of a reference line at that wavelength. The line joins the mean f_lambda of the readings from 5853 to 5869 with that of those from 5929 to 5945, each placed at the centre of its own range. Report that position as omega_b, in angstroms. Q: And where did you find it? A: 5892.25 angstroms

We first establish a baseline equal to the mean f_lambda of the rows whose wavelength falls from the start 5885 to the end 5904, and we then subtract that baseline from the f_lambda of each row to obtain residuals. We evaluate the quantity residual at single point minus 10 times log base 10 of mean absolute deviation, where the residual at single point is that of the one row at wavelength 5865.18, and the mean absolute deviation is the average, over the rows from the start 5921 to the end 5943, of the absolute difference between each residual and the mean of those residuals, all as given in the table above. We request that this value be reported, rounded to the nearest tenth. 7.0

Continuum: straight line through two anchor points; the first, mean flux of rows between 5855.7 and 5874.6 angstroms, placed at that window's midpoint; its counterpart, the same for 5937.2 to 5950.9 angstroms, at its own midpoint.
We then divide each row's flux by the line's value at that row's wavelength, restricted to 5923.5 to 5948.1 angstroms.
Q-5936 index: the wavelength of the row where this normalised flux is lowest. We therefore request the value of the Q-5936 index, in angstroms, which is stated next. 5946.77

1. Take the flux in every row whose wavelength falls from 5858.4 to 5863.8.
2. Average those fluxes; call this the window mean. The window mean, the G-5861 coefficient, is 12.2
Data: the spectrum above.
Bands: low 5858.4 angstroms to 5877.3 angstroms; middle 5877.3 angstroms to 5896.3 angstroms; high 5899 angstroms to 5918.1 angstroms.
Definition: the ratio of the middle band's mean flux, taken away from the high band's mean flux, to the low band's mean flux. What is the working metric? 0.10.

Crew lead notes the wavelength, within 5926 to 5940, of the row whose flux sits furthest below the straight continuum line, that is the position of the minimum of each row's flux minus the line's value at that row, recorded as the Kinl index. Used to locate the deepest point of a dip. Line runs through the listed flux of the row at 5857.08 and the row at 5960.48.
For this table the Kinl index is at 5930.36 angstroms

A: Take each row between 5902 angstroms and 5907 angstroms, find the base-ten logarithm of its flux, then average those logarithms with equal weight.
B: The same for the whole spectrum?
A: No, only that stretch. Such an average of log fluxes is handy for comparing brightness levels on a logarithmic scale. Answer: 1.08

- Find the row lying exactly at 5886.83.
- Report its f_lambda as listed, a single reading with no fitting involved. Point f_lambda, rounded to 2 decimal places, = 10.58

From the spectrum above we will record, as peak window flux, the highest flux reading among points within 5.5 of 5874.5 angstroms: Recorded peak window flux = 13.25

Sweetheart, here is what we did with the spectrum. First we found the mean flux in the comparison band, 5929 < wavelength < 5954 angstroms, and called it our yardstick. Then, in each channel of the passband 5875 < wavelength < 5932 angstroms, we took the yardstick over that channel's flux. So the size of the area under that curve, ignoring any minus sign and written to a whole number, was 61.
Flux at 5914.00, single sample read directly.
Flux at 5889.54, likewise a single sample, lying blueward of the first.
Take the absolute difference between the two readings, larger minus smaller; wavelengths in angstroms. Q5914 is 2.72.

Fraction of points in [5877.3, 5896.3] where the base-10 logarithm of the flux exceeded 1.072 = 0.3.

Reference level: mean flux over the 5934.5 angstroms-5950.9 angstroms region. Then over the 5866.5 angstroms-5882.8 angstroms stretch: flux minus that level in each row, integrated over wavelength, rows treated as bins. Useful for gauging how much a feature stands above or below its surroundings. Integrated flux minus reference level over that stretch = 12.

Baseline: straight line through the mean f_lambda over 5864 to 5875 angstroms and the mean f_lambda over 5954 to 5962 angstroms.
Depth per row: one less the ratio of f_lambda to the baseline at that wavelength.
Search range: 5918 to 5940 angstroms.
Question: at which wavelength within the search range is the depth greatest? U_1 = 5922.17 angstroms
